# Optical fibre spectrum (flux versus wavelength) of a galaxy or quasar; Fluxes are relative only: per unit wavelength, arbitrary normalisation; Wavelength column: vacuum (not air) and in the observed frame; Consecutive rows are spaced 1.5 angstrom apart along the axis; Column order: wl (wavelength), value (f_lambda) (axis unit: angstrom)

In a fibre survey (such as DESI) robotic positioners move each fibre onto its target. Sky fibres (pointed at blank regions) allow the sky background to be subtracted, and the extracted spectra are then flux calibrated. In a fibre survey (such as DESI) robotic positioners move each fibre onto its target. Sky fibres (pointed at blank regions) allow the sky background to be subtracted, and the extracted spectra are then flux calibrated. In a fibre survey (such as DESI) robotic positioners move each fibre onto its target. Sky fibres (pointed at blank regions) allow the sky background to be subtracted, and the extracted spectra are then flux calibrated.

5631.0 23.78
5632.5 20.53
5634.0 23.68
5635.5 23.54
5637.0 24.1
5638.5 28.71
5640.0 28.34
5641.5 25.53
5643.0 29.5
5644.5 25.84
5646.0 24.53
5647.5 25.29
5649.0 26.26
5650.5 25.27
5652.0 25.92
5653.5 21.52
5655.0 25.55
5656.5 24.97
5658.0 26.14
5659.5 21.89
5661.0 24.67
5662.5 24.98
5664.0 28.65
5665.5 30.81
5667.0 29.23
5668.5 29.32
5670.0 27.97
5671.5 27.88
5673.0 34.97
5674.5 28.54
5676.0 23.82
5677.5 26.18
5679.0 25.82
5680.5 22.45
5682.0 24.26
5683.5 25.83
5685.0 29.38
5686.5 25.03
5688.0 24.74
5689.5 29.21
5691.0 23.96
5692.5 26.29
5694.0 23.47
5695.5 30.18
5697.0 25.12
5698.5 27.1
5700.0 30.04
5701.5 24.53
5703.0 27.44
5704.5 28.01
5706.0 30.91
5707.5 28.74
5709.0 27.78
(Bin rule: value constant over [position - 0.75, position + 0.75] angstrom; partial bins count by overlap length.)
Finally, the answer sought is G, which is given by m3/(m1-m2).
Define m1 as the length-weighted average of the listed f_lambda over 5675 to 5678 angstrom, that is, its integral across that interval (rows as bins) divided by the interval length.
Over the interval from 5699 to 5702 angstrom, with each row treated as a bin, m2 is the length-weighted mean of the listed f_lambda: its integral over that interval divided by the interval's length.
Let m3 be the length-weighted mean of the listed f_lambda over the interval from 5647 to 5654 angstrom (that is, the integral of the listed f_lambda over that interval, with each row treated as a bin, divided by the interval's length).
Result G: -11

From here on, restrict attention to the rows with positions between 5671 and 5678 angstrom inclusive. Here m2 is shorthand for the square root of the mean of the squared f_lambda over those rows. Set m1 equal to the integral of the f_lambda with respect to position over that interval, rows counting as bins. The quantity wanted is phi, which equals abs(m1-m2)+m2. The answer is 199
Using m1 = 199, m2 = 28.5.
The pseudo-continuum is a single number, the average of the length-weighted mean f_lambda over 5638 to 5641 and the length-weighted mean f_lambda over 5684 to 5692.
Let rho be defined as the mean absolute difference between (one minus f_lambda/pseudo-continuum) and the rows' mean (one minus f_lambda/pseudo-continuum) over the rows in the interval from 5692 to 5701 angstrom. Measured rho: 0.076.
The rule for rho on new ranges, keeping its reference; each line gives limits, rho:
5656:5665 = 0.053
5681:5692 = 0.068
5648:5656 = 0.049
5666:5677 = 0.074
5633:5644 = 0.083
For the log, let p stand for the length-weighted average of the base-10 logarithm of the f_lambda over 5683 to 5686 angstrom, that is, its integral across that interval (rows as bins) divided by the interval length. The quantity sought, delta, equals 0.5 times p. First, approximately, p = 1.44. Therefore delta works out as 0.719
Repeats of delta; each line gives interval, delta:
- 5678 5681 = 0.694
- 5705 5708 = 0.737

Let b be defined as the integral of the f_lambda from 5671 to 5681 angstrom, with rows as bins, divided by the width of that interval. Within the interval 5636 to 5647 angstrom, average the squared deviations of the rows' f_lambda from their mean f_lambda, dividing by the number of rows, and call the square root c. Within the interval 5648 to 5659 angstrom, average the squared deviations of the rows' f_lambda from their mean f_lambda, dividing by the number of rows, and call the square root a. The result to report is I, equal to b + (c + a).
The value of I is 30.7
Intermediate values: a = 1.5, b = 27.2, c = 2.00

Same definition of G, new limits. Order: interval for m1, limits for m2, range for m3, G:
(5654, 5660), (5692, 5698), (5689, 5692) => -16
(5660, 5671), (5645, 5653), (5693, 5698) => 11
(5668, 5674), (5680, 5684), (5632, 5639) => 4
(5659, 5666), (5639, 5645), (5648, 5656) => -20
